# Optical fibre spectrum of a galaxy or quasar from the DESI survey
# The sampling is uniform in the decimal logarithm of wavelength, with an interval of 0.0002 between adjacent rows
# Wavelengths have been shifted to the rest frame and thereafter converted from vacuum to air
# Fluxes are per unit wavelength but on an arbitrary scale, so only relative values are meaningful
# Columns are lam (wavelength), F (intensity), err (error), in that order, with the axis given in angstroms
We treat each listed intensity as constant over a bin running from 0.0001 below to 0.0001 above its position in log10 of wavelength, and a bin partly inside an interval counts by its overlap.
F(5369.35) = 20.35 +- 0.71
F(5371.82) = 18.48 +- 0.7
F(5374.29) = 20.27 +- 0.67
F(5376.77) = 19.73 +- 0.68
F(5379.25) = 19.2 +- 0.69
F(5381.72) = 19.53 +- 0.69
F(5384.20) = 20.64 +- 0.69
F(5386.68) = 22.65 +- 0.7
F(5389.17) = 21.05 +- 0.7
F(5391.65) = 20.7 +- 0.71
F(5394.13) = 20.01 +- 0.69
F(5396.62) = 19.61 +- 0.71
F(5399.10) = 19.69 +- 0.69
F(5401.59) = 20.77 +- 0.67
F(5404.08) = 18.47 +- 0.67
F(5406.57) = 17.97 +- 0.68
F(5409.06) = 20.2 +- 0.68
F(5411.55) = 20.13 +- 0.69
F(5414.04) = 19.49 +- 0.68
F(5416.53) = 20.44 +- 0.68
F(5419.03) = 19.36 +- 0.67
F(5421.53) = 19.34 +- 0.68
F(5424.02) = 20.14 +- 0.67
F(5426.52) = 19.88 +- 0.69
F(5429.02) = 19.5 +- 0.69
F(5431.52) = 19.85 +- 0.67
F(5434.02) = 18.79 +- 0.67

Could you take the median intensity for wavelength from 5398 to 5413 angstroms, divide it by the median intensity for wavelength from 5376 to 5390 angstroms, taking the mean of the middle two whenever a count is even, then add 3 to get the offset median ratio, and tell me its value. 3.986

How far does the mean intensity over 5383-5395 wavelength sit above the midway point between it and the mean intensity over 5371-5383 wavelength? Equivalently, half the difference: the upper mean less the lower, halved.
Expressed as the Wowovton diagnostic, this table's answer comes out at 0.78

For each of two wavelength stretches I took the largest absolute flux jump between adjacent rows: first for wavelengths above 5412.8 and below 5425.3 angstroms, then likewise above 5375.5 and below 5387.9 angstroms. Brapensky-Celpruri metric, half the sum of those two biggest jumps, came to 1.5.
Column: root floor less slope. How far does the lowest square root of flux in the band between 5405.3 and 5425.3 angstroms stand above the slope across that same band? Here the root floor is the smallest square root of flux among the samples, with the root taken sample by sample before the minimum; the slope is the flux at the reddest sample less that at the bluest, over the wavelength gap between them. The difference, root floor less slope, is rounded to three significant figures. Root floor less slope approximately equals 4.11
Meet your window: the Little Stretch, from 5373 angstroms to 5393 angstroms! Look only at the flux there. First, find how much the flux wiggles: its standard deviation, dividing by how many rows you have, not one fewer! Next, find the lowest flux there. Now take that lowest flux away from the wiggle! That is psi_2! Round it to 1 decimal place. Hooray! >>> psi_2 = -18.2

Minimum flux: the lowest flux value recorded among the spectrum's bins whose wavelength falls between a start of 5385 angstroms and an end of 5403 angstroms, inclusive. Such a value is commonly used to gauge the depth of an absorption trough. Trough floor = 19.61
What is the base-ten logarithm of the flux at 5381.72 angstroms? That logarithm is 1.29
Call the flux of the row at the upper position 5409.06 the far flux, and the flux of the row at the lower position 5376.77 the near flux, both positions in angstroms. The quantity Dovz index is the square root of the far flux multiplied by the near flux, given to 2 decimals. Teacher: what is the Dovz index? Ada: 19.96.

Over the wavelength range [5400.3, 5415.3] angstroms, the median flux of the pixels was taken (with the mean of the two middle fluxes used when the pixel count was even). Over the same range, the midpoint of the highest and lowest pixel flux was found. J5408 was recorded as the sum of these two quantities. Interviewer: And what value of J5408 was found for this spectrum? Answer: 39.2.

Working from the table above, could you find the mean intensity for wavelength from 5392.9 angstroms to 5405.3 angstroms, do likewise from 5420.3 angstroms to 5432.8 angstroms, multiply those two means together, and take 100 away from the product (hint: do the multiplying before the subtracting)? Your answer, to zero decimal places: 289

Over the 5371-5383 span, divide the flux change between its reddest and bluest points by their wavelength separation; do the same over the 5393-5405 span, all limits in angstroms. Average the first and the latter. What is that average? -0.024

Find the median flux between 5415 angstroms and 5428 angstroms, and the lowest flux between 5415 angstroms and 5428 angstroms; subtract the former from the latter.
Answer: -0.54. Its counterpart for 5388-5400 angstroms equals -0.40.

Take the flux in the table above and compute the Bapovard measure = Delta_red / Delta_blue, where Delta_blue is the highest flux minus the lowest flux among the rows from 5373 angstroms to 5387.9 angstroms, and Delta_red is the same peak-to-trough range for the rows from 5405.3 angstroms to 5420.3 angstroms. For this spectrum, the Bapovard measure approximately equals 0.72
